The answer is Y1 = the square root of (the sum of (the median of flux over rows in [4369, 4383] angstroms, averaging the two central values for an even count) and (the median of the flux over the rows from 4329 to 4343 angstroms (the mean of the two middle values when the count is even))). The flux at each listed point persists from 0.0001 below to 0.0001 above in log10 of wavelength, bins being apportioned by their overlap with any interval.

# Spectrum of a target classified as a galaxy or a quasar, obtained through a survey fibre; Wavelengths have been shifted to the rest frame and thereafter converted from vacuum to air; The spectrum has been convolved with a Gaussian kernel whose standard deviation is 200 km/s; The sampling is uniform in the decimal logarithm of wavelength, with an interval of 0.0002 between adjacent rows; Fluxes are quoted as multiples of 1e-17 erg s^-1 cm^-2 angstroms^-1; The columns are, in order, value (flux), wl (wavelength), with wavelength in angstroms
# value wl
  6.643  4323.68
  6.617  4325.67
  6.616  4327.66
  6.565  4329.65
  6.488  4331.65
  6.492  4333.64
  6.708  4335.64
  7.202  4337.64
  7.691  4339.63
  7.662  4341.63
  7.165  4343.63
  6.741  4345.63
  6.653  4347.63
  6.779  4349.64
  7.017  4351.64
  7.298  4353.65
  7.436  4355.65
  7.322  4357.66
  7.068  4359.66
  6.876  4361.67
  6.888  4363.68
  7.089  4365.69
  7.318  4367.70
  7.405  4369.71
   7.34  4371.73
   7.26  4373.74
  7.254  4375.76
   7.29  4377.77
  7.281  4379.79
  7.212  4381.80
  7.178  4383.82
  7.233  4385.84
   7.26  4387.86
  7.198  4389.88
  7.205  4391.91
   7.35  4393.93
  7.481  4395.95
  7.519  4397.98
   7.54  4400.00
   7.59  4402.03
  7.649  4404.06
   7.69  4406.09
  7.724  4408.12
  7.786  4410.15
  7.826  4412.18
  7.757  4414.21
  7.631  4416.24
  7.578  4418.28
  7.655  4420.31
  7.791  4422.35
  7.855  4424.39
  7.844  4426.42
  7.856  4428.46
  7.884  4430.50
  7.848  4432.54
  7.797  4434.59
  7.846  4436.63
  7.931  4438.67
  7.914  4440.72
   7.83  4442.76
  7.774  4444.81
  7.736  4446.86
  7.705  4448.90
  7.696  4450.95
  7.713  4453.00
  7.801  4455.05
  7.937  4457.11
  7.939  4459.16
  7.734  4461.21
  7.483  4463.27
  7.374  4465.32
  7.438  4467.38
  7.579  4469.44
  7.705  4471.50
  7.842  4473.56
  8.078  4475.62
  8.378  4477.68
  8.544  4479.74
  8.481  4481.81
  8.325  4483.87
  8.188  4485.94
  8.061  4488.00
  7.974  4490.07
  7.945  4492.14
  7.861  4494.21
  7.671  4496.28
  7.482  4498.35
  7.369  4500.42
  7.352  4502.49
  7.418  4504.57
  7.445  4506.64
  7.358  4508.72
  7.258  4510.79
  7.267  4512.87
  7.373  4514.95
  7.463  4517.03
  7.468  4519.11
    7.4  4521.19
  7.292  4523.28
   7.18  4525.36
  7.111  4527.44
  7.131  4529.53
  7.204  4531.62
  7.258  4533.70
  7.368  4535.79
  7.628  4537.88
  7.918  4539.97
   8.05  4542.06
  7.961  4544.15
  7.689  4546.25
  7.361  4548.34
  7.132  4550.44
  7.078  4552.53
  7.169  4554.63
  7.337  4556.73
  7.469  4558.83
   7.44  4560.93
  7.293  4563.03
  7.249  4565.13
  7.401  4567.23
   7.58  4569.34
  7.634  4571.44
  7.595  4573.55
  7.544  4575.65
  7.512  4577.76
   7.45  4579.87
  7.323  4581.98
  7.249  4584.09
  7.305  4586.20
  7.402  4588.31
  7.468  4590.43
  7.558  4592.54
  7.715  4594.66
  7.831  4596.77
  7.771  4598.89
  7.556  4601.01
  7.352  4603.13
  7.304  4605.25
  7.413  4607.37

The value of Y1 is 3.74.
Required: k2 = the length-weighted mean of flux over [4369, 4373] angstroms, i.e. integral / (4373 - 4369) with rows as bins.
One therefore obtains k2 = 7.36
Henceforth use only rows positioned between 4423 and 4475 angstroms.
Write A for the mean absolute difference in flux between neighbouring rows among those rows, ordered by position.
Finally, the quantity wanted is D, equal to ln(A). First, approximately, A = 0.074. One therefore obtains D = -2.6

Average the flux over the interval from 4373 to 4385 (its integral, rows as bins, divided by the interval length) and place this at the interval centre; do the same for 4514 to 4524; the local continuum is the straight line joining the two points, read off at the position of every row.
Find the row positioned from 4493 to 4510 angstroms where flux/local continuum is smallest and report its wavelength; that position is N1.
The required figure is 4508.72 angstroms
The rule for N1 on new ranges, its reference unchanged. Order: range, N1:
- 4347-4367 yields 4347.63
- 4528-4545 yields 4529.53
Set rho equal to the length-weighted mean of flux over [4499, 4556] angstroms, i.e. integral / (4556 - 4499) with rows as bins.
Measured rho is 7.4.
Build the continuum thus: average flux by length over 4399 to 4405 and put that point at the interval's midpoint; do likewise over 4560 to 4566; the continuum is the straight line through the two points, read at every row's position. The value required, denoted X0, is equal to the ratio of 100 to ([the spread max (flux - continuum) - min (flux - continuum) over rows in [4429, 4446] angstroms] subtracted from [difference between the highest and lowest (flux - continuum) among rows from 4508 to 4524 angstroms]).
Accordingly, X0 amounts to 1318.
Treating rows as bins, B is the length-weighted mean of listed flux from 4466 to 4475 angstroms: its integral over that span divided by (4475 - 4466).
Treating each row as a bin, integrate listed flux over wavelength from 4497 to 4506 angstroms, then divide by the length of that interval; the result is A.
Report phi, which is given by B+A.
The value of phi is 15.07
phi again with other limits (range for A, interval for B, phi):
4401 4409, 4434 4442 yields 15.54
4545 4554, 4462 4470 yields 14.78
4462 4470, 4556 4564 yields 14.85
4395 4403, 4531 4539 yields 14.91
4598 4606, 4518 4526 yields 14.84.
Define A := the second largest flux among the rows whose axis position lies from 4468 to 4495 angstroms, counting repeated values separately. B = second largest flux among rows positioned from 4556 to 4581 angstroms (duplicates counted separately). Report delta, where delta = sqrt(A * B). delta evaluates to 8.03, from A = 8.481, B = 7.595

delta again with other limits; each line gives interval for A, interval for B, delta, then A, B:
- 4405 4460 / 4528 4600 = 7.95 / 7.937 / 7.961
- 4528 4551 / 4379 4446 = 7.94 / 7.961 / 7.914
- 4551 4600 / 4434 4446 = 7.84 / 7.771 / 7.914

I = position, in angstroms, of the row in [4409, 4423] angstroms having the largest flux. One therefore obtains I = 4412.18 angstroms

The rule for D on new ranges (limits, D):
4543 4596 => -2.2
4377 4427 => -2.8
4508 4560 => -2.1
